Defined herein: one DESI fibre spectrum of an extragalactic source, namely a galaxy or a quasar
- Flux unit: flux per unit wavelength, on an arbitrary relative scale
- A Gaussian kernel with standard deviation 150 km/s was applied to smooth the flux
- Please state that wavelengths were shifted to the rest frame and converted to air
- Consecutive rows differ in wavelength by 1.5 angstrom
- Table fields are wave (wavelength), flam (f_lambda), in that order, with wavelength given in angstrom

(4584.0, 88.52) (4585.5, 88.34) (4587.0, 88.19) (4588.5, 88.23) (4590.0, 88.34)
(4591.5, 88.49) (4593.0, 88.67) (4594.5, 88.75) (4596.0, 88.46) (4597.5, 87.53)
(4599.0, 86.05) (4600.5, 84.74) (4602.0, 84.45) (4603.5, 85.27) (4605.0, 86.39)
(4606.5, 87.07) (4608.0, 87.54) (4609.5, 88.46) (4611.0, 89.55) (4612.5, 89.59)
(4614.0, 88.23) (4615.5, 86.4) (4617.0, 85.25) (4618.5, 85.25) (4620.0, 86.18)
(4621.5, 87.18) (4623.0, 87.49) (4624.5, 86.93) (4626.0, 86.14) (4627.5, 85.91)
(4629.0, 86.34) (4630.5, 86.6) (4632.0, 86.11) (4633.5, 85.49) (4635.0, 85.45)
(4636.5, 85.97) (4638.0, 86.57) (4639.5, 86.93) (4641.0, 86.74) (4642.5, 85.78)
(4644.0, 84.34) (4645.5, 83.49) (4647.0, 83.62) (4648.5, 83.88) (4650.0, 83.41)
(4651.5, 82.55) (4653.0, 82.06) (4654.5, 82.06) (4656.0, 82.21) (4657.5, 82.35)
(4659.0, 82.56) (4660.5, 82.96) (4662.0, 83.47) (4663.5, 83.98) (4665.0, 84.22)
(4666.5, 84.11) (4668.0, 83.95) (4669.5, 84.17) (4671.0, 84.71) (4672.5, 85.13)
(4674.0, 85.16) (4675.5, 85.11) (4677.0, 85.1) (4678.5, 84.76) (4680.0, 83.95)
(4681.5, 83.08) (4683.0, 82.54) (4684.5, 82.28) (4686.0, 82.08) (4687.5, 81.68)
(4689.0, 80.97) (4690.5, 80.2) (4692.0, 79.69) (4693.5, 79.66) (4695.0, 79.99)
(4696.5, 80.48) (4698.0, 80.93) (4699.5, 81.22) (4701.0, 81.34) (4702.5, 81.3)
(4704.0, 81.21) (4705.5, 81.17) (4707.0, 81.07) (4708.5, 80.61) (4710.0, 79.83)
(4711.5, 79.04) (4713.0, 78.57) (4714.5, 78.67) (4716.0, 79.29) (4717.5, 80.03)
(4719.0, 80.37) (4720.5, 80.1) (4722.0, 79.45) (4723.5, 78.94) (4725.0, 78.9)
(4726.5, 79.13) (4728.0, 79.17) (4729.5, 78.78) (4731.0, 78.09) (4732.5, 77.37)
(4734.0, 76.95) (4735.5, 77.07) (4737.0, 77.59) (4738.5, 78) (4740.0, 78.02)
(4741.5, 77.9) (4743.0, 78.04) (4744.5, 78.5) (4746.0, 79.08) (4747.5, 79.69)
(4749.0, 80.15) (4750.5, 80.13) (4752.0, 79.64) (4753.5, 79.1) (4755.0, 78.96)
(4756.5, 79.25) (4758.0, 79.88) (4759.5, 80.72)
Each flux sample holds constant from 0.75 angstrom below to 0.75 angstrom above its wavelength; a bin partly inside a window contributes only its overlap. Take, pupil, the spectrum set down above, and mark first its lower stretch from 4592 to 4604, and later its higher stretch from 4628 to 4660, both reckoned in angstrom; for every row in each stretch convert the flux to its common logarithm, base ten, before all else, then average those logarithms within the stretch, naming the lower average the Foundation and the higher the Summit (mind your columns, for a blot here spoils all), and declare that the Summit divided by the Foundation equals 0.994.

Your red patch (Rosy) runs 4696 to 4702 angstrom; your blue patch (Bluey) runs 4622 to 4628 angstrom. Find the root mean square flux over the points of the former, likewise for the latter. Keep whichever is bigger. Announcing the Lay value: 86.6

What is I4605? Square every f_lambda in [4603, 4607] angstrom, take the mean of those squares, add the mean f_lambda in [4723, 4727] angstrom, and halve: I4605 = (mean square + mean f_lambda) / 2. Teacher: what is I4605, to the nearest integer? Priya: 3759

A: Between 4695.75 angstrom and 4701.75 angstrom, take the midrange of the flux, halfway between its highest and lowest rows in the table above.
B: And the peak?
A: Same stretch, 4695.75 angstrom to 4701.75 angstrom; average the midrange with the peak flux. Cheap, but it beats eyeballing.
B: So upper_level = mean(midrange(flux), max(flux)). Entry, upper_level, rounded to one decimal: 81.1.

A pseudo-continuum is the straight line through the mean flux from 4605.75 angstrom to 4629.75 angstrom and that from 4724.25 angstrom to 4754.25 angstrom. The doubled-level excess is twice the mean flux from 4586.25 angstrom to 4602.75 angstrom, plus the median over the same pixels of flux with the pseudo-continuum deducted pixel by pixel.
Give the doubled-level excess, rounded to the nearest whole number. 174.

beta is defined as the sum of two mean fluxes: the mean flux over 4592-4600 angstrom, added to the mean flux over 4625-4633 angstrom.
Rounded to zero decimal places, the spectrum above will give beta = 174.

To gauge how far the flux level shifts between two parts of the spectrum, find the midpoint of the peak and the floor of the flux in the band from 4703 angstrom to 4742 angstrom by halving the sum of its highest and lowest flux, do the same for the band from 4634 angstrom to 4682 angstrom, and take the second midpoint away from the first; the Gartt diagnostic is -5.4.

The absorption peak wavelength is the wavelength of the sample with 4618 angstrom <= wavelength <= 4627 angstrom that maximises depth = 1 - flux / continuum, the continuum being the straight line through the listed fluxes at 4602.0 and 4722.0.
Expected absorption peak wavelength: 4618.5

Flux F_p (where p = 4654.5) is 82.06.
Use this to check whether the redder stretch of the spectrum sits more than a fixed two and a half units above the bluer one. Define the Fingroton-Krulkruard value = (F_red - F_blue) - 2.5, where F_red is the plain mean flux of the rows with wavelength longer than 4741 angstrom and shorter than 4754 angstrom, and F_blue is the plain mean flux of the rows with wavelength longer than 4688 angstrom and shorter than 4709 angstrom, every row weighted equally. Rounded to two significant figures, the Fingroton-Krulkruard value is -4.1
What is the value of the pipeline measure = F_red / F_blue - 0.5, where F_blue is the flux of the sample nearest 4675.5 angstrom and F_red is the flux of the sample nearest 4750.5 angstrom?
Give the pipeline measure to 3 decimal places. 0.441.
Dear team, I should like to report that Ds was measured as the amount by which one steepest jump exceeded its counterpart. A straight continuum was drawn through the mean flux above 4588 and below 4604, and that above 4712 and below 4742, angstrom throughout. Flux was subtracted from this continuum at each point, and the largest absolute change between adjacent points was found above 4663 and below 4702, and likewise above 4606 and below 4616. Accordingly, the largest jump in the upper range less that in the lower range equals -1.0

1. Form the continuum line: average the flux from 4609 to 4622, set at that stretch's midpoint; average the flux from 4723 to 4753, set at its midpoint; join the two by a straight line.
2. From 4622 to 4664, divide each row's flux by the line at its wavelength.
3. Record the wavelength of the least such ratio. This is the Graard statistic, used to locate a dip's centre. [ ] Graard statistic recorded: 4653.0 angstrom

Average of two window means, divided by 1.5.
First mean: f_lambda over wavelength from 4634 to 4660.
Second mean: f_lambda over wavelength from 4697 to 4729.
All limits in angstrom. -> 54.7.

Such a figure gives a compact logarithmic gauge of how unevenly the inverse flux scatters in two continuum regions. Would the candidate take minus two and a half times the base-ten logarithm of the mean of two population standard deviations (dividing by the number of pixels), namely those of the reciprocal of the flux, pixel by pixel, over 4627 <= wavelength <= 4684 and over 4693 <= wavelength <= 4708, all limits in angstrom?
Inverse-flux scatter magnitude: 9.6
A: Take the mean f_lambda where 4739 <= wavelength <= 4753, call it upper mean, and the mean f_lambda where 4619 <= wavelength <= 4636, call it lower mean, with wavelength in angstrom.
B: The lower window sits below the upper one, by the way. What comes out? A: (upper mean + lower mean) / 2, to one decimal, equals 82.7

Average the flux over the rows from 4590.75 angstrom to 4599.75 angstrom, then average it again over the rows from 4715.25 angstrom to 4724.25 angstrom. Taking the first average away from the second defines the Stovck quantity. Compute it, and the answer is -8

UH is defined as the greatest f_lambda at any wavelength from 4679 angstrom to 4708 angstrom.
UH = 83.95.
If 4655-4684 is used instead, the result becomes 85.16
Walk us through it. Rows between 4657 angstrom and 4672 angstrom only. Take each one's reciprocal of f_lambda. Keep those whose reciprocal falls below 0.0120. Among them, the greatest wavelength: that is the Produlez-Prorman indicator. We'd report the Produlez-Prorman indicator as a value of 4671.0 angstrom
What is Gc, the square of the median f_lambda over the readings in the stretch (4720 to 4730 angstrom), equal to 6262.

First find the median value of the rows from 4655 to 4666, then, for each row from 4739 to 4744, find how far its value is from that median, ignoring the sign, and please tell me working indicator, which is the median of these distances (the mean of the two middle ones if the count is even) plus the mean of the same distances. 9.9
